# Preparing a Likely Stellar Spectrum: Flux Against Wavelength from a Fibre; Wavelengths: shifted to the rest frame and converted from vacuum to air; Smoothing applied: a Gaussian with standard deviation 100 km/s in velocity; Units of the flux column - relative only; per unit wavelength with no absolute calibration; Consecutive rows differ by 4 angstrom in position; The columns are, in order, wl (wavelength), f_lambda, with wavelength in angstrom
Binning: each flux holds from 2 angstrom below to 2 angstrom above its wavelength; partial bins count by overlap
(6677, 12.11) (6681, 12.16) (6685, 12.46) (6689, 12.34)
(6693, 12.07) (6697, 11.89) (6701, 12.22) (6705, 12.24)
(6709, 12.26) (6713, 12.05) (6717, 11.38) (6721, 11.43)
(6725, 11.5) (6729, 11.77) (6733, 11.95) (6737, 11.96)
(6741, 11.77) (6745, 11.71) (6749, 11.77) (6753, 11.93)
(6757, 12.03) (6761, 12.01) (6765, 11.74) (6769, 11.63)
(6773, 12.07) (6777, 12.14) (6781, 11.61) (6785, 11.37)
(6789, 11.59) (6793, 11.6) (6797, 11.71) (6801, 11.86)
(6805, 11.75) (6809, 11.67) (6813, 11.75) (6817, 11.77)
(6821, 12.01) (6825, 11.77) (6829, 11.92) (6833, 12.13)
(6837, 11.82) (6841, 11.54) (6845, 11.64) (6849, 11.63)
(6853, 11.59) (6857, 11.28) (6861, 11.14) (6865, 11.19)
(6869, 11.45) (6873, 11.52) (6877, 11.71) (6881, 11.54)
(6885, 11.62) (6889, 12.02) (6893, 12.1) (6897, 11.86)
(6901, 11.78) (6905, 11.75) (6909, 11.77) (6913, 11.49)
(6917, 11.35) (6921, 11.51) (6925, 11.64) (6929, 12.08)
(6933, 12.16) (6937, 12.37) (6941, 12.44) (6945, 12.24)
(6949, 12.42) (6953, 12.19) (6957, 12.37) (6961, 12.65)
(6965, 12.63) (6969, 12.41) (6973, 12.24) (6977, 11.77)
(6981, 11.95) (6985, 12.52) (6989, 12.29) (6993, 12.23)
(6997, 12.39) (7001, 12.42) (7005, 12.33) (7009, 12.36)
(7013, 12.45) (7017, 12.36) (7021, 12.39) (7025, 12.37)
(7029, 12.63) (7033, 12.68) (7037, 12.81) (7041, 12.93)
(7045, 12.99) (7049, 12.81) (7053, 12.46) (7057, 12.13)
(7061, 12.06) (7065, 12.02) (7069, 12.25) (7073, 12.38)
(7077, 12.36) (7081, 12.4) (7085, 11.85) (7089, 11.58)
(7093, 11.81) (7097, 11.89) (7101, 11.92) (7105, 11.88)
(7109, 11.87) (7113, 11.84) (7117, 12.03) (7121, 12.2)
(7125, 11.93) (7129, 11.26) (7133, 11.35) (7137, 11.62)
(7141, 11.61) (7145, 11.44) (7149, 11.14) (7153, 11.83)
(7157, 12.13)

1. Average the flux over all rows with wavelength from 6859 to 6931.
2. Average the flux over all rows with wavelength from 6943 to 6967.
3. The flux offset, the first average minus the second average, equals -0.8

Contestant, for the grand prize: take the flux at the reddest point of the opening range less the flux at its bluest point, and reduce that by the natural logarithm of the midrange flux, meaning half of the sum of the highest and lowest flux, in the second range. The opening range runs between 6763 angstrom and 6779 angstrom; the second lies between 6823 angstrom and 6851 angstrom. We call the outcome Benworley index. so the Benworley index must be -2.1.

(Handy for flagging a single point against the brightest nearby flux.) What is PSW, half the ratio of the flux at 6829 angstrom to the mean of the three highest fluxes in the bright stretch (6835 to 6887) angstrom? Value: 0.508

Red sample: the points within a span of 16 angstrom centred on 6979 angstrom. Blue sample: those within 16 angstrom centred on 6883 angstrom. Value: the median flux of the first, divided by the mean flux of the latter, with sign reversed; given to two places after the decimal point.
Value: -1.03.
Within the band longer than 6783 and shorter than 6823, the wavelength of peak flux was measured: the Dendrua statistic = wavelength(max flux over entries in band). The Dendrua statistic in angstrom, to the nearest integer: 6821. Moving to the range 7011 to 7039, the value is 7037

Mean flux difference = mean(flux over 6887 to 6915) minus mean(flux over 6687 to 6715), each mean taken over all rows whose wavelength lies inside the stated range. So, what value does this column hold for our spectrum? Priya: -0.3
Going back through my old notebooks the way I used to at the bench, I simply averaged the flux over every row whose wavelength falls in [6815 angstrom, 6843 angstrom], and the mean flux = 11.9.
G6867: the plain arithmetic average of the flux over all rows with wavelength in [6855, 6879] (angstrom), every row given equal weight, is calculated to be 11.4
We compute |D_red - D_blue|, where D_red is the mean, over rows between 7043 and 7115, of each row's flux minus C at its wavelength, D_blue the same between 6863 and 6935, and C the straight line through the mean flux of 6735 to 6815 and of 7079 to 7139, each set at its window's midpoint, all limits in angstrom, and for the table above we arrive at 0.42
